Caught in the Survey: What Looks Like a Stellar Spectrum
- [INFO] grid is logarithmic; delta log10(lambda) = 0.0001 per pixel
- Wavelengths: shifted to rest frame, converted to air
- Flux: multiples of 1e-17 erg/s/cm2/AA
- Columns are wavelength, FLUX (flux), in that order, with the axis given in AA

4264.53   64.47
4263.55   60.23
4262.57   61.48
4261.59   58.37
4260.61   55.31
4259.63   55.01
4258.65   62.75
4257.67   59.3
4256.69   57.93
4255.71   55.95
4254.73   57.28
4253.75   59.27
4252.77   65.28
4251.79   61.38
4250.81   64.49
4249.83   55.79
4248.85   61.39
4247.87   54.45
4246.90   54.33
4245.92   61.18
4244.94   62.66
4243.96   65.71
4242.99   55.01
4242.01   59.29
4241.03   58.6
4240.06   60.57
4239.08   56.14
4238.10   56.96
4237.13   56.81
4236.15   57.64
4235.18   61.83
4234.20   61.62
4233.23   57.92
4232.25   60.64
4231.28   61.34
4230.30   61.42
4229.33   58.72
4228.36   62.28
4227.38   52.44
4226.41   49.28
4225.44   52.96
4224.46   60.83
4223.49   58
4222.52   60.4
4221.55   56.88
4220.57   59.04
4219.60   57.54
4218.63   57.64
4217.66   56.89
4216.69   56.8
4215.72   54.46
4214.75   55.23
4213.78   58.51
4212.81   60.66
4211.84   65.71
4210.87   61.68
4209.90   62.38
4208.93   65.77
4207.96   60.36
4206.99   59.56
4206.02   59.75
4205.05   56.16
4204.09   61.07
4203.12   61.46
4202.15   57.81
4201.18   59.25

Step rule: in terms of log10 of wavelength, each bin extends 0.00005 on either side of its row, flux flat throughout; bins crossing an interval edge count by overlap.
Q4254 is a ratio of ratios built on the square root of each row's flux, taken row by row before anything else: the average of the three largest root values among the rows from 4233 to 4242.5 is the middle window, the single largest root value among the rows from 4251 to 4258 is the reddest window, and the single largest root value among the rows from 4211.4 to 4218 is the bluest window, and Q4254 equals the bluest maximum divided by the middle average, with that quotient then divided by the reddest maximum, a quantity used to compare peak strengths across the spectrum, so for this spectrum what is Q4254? 0.128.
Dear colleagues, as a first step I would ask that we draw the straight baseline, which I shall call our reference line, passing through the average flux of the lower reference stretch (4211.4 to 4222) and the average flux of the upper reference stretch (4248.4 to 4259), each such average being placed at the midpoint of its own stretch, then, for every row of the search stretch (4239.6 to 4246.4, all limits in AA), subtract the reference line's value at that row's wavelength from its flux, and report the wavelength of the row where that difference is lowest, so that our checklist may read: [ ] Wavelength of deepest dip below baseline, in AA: 4242.99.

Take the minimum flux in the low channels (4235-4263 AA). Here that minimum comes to 54.33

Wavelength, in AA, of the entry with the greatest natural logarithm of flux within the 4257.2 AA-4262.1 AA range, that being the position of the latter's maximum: 4258.65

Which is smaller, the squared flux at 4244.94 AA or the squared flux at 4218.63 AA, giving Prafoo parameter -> 3322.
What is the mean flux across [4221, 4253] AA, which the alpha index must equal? 58.9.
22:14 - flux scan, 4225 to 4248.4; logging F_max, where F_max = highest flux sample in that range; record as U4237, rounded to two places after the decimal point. 65.71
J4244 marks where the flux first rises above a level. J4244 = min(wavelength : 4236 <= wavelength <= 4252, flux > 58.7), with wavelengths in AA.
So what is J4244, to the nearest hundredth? 4240.06 AA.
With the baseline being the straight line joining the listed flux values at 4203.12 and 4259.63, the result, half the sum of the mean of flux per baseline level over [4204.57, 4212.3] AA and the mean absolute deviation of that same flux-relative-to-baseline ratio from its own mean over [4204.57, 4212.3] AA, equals 0.527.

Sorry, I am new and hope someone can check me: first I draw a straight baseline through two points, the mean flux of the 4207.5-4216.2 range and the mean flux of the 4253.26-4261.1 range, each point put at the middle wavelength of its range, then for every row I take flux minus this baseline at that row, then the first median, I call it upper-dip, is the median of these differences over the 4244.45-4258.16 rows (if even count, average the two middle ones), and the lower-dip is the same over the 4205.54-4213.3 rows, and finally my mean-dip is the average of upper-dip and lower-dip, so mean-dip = 1.0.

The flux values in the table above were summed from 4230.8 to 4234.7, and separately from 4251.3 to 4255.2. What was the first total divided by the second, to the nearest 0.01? 0.99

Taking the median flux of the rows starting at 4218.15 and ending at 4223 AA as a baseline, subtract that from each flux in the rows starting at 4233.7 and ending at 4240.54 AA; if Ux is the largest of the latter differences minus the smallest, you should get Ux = 5.7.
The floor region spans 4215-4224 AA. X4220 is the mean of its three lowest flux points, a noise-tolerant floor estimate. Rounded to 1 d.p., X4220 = 56.0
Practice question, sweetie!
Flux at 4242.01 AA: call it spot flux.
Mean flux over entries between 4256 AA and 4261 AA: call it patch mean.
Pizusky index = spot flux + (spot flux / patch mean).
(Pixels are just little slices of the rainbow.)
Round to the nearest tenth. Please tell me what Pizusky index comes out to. 60.3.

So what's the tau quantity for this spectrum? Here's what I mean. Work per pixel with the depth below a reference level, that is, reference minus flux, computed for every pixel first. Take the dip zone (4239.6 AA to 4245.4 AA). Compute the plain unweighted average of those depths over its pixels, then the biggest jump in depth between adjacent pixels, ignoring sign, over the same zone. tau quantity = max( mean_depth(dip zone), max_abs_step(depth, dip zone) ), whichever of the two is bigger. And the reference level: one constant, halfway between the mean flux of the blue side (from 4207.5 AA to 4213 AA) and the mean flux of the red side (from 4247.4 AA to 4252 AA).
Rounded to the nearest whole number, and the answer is 11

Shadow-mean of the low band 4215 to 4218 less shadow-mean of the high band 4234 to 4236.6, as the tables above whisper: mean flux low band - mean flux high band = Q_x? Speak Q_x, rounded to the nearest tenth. -4.3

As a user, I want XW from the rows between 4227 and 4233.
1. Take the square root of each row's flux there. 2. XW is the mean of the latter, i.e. 7.71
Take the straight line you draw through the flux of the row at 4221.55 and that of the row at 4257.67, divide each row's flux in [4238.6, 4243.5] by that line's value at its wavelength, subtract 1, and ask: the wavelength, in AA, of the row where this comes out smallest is 4242.99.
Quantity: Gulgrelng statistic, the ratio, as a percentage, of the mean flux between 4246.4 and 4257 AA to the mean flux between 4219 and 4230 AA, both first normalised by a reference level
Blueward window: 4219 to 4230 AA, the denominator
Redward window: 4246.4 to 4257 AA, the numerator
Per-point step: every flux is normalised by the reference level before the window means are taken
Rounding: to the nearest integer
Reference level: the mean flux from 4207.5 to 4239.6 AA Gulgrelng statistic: 103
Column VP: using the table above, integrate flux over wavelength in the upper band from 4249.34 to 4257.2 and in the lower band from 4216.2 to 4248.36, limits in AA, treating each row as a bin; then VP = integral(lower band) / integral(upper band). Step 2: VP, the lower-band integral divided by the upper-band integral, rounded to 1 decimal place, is 4.0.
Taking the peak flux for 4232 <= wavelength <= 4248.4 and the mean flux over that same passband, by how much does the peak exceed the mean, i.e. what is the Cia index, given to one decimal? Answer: 6.8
